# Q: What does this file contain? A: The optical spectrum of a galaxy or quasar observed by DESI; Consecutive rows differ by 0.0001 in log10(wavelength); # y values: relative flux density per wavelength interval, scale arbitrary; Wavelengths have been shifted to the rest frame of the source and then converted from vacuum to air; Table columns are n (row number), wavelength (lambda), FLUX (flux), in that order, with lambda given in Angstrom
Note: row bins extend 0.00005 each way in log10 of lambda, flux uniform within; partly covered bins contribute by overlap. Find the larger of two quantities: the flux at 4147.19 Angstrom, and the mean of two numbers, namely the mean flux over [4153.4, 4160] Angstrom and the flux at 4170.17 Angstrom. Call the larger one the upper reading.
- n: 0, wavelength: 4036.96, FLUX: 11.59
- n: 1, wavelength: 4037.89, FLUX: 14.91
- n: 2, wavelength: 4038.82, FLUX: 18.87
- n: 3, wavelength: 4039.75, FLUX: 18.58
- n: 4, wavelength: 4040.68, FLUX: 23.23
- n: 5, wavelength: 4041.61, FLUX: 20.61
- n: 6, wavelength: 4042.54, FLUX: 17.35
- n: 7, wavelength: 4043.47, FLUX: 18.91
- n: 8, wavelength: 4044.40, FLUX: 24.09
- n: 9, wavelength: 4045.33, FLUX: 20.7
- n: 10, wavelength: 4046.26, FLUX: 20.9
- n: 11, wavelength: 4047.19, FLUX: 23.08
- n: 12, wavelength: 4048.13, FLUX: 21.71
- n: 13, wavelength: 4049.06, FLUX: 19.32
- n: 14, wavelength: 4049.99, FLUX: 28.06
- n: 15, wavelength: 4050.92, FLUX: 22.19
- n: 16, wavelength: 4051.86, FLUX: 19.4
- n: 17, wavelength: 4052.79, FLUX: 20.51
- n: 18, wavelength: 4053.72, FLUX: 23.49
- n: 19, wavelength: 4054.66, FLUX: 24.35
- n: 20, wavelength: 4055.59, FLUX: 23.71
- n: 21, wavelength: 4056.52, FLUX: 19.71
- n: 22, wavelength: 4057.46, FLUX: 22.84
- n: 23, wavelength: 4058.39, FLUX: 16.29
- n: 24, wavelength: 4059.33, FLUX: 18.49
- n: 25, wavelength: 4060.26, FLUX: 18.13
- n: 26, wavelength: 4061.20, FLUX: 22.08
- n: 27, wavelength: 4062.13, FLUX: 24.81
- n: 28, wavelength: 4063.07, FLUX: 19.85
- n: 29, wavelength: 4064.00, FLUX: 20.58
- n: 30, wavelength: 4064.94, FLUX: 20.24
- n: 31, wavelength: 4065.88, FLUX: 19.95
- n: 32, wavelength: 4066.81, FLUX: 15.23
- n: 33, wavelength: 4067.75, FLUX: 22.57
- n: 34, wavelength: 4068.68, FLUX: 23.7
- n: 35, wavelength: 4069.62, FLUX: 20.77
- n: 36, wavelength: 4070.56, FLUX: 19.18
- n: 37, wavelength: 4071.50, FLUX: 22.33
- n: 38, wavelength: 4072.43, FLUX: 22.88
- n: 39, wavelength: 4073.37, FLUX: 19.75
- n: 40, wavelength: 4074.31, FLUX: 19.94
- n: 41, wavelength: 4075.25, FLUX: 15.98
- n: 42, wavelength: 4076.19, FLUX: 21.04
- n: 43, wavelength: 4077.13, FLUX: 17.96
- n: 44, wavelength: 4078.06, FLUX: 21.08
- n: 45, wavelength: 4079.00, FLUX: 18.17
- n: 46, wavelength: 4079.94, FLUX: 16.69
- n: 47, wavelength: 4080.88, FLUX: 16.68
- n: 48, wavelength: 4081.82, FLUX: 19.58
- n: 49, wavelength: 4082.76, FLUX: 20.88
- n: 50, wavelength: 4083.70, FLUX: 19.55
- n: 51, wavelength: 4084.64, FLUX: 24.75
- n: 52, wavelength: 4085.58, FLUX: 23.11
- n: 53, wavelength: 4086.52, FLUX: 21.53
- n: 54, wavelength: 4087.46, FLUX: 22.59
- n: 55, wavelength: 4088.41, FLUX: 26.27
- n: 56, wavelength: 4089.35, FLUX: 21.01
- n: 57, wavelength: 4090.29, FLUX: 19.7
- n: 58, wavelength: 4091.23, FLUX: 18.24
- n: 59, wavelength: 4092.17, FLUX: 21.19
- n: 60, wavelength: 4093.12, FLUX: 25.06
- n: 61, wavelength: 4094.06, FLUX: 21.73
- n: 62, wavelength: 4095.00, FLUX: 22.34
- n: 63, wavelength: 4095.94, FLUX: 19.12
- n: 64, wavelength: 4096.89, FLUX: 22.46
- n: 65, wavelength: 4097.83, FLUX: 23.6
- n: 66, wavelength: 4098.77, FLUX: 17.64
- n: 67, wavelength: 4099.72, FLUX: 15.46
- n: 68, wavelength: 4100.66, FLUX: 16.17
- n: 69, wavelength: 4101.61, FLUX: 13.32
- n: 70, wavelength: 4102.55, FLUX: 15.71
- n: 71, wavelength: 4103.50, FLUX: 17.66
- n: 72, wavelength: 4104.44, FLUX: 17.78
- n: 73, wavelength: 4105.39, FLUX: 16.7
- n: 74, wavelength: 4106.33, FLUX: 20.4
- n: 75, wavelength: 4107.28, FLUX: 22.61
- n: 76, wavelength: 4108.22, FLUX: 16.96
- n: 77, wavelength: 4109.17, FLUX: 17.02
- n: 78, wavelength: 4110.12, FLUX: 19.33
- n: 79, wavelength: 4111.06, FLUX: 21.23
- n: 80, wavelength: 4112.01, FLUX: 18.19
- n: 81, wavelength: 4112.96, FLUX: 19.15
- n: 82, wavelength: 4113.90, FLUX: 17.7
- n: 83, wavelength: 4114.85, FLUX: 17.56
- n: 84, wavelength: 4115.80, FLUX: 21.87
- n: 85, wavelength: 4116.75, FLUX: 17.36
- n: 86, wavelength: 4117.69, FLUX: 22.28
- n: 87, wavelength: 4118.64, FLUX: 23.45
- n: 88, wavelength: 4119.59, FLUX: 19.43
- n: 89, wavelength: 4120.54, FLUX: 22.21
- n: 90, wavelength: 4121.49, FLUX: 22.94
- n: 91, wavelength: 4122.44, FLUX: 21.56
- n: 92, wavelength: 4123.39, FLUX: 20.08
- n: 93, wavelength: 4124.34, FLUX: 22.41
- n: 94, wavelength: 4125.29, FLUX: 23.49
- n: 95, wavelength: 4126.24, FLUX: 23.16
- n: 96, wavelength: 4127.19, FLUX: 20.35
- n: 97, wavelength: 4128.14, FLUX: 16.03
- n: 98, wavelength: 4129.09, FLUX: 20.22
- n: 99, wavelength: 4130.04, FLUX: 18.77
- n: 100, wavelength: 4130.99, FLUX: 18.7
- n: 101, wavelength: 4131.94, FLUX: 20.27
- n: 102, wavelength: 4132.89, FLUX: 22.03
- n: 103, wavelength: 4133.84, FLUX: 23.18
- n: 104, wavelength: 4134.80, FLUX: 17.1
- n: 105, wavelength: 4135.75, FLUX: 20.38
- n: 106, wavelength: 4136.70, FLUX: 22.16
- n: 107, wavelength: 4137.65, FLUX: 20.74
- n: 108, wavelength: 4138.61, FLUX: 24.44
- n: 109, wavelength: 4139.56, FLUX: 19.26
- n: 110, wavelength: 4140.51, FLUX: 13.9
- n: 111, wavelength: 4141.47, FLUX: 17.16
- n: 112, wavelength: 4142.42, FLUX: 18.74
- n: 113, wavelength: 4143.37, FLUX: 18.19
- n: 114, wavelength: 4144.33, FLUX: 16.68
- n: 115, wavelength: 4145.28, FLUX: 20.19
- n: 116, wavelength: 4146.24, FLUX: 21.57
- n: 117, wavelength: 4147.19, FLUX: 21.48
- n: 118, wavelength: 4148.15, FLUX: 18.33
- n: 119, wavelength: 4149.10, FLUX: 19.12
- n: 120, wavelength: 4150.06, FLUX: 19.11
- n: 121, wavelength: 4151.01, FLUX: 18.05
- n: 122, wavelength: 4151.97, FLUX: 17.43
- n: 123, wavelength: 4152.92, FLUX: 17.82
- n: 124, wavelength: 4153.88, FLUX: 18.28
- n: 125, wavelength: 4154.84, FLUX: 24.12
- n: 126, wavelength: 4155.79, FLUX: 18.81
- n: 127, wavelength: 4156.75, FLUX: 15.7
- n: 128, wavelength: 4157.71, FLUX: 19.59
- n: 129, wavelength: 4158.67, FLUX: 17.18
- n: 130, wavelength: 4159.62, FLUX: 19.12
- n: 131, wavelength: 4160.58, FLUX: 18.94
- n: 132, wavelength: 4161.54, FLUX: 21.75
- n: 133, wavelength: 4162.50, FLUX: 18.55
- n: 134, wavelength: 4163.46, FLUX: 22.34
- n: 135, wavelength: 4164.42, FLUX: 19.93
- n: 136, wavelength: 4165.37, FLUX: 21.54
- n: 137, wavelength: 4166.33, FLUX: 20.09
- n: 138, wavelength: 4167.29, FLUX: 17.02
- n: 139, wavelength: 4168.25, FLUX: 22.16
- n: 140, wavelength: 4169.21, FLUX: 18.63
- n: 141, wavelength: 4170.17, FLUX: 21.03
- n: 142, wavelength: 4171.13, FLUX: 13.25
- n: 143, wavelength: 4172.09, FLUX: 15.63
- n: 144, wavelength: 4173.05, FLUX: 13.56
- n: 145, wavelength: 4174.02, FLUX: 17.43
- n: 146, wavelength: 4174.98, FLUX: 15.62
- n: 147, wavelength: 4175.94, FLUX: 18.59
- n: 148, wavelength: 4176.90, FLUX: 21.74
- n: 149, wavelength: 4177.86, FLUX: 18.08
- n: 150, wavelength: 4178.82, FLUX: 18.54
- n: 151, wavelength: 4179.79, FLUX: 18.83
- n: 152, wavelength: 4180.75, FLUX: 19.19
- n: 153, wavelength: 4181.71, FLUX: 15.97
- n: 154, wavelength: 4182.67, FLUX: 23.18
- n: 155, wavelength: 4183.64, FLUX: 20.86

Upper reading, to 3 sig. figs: 21.5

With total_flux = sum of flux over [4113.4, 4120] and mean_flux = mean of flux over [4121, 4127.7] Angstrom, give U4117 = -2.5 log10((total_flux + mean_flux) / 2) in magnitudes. -4.77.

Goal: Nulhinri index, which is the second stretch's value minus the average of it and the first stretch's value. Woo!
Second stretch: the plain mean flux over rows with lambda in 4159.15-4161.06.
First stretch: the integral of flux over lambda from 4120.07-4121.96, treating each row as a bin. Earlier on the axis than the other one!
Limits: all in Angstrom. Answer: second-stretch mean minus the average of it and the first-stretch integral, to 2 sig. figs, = -12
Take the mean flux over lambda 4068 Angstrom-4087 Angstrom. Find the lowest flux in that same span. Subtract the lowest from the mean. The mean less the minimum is 4.3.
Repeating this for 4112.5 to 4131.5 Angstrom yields 4.4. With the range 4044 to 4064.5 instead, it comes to 5.3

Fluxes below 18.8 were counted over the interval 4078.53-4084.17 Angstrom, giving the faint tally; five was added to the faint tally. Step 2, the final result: 8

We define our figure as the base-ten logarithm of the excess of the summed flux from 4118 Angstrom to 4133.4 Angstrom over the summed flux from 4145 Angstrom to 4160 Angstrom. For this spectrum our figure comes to 1.5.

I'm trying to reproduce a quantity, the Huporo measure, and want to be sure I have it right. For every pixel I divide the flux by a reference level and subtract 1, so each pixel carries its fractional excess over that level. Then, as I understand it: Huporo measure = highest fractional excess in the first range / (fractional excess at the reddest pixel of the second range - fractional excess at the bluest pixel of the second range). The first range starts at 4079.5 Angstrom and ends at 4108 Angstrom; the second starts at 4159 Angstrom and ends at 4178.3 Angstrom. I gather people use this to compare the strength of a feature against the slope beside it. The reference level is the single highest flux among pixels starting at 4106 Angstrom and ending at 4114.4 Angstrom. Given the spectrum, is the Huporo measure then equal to -3.5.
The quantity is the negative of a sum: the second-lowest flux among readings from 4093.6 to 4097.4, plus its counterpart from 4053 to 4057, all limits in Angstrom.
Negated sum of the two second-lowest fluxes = -45.2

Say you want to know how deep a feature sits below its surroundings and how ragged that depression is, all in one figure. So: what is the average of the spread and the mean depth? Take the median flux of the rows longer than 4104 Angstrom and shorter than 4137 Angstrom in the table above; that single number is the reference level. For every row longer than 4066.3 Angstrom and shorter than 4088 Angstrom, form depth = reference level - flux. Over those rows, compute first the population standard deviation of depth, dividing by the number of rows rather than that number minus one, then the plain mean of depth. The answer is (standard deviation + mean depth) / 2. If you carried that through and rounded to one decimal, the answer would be 1.3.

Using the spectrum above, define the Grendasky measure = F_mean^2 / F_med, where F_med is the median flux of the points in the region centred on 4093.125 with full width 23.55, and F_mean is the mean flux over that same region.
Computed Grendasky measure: 19.7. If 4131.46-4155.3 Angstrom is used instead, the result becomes 20.1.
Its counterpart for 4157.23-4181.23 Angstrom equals 18.6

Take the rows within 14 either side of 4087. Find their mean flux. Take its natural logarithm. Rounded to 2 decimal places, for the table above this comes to 3.01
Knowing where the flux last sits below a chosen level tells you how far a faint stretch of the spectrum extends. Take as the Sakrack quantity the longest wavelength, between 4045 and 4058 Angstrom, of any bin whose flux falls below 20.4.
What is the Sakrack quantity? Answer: 4056.52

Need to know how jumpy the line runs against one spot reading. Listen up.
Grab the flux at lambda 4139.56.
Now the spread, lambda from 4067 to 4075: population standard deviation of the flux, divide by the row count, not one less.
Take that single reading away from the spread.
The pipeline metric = -17.7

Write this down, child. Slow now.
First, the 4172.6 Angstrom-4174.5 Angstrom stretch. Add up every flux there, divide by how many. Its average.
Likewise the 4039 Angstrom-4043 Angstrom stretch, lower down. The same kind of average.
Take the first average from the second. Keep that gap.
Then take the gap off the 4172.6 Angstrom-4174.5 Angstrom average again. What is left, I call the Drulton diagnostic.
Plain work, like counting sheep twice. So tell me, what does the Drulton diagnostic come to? 11.0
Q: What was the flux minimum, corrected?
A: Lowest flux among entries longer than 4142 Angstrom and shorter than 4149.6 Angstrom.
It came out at 16.68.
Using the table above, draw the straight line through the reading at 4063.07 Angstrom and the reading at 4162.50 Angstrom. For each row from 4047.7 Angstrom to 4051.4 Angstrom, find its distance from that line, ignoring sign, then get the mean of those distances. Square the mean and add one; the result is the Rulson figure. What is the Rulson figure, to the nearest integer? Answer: 11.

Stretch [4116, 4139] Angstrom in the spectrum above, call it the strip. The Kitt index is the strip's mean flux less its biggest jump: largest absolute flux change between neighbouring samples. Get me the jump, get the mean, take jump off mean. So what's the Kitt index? 14.9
